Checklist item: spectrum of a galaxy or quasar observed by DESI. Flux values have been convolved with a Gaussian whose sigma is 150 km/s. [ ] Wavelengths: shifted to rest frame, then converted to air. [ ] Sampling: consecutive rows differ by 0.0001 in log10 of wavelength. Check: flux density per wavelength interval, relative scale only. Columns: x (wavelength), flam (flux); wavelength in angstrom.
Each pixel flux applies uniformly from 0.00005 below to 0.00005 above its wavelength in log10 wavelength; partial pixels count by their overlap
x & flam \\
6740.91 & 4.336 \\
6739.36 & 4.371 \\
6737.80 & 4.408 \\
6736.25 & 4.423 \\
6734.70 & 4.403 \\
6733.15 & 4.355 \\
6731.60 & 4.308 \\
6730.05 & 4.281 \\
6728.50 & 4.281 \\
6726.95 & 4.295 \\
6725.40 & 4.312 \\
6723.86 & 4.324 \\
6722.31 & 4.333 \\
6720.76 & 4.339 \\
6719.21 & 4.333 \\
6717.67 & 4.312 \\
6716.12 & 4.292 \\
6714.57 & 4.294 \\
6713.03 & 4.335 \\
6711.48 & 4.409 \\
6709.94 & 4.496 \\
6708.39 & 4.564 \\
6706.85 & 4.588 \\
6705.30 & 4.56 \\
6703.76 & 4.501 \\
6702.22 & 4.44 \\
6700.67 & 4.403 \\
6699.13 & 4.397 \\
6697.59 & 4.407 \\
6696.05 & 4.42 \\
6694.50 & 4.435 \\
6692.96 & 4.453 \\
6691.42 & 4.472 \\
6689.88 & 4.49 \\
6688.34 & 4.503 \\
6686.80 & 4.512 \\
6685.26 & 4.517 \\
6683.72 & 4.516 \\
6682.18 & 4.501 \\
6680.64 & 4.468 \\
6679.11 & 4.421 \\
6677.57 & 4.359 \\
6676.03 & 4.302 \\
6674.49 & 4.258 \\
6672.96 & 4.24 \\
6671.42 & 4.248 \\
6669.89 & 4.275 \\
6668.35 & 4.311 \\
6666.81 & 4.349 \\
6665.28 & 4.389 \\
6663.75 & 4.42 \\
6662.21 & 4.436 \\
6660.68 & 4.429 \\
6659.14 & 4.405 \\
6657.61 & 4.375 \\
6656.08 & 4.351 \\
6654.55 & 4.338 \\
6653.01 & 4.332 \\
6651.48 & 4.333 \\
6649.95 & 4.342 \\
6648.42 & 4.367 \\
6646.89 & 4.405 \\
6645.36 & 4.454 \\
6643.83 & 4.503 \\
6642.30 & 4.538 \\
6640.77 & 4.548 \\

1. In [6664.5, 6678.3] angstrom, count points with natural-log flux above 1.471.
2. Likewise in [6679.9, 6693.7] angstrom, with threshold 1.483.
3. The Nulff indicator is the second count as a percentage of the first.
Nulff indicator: 450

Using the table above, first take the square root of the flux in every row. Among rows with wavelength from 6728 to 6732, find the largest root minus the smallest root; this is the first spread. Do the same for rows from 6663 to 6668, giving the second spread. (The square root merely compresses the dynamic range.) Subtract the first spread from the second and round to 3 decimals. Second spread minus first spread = 0.010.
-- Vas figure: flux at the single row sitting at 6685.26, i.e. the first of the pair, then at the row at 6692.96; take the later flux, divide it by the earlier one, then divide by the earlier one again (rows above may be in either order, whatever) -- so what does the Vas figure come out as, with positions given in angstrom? 0.218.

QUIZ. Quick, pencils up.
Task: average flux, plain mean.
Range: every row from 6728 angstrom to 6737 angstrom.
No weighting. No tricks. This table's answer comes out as 4.34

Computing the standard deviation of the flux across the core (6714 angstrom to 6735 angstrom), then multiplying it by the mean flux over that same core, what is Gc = 0.14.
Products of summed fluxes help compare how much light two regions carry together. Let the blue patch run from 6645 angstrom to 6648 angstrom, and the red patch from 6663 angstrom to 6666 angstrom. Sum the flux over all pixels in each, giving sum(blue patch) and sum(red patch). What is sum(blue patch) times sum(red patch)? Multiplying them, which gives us 78.0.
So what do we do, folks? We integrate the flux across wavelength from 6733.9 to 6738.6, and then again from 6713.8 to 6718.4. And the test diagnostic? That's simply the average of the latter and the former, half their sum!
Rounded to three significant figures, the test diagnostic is 20.2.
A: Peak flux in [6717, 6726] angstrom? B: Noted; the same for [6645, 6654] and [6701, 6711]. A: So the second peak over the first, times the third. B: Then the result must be 4.710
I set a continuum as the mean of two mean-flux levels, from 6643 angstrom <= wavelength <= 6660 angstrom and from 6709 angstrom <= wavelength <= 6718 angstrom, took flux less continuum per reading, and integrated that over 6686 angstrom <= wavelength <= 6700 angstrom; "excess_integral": 1.2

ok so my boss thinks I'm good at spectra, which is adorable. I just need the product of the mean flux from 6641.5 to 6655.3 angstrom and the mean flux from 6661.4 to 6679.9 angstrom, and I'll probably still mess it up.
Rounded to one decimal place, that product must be 19.1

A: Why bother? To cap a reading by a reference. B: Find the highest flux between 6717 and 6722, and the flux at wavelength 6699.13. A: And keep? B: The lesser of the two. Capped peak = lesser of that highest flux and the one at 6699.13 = 4.34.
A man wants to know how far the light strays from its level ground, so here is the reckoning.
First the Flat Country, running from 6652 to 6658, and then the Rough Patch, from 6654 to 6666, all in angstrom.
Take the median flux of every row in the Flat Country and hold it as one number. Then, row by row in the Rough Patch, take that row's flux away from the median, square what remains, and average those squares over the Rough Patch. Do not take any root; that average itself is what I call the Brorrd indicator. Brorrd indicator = 0.003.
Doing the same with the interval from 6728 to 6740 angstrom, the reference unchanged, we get 0.003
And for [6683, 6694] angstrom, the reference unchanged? 0.023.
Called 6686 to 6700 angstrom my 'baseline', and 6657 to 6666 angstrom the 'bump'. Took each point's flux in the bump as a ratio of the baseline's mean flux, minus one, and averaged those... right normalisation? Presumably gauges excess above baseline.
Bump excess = -0.010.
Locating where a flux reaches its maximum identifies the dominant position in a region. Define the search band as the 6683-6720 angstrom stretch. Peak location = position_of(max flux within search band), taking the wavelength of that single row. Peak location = 6706.85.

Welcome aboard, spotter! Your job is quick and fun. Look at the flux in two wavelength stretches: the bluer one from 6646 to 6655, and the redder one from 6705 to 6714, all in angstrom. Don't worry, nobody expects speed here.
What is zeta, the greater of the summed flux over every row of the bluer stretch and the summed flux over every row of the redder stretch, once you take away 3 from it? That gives 24.0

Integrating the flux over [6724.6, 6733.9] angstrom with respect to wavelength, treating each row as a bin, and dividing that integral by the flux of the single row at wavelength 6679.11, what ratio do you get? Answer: 9.1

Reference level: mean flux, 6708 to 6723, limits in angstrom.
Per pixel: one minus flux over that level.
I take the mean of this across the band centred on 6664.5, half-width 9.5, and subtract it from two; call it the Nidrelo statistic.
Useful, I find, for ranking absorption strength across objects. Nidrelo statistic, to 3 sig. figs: 2.00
